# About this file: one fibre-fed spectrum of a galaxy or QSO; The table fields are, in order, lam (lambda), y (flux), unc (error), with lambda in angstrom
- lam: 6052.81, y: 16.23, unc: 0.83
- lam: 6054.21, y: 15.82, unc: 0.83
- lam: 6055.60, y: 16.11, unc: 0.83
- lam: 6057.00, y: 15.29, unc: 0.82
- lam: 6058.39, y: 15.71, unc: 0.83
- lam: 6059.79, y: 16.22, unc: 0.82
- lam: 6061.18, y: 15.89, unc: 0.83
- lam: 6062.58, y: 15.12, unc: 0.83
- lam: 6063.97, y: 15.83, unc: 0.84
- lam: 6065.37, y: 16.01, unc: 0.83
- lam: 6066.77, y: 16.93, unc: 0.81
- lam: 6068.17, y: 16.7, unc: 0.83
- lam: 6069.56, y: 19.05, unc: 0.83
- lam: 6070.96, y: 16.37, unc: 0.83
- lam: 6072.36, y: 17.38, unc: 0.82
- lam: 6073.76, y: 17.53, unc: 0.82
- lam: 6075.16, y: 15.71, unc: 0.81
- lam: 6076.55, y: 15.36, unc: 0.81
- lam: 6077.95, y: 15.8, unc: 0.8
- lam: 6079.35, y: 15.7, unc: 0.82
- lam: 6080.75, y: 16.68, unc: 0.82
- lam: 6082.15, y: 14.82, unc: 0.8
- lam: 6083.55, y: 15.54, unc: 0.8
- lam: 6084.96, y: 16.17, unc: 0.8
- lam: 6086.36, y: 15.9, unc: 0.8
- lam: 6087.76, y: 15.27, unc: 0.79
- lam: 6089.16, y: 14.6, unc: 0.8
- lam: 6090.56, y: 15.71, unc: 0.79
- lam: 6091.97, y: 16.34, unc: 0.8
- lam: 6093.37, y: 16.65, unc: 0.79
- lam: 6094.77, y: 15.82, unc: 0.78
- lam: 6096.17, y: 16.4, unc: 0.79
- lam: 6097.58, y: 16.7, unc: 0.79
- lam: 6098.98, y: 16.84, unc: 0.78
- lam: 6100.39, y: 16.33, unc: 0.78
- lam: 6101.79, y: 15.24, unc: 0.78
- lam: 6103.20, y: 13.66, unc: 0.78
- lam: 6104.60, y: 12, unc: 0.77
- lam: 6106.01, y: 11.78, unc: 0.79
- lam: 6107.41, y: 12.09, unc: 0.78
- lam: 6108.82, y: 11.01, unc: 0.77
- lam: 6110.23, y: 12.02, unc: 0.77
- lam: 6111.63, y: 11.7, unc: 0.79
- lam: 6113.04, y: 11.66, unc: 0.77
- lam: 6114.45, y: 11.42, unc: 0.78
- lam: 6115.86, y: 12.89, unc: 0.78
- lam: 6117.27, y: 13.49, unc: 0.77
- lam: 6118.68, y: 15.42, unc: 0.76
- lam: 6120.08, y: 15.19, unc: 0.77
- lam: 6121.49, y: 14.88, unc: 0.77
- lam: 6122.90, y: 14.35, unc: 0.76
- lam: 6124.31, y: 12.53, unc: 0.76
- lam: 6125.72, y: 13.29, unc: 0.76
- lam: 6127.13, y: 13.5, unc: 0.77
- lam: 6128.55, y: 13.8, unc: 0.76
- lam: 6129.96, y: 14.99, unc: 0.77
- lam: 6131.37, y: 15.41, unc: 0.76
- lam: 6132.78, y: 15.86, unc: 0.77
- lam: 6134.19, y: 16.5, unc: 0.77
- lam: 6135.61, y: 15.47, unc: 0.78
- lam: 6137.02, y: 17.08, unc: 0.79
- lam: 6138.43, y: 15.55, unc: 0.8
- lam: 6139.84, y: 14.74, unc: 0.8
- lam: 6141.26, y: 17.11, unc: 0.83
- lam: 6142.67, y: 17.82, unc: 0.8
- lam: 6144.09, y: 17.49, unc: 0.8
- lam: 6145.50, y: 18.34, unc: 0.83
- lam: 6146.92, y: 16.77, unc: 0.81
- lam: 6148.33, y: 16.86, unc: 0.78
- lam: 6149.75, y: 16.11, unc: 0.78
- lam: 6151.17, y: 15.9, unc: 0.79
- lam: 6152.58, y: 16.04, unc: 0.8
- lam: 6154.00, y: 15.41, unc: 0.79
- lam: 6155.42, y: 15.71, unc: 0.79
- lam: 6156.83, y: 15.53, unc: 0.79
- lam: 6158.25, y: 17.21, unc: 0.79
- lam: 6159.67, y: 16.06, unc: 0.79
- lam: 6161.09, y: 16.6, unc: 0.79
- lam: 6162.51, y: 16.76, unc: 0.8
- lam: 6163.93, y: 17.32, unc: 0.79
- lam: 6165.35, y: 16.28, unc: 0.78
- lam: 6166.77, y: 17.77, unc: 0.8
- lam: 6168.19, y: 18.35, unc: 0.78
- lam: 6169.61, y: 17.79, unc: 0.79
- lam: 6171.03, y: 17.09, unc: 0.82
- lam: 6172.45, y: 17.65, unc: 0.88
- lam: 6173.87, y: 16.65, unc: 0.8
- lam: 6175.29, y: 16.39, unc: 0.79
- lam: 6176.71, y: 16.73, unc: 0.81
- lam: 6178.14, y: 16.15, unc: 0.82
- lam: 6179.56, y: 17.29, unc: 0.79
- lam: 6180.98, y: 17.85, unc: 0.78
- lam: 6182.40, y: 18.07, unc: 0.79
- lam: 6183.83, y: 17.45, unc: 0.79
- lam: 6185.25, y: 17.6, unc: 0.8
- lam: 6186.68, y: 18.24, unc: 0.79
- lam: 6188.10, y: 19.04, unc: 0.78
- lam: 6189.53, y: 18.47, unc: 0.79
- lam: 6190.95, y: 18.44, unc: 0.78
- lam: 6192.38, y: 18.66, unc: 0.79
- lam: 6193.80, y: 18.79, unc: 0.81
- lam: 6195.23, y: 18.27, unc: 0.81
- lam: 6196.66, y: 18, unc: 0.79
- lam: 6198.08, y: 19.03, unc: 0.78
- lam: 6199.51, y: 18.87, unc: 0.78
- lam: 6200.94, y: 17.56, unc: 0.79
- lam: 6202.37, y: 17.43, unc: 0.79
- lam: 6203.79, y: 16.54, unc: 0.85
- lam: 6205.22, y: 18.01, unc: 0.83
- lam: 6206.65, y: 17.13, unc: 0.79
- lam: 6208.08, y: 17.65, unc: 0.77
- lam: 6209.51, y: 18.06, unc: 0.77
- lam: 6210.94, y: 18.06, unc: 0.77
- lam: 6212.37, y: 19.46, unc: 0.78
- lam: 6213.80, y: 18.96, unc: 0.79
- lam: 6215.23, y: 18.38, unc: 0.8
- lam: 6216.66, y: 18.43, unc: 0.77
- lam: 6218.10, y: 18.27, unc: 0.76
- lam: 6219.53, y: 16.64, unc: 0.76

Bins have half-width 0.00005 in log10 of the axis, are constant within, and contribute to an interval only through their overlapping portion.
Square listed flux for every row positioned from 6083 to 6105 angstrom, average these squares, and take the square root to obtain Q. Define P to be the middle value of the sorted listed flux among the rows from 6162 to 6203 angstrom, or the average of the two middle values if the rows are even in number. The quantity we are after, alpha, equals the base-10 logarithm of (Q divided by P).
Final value -0.056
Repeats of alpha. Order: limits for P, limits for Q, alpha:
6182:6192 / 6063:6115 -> -0.077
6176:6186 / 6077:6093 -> -0.046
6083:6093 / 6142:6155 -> 0.028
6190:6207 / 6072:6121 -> -0.086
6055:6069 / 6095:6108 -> -0.035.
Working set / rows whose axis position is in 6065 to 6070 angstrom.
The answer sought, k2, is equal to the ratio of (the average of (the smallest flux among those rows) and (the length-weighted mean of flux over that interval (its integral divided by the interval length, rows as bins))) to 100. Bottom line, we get 0.166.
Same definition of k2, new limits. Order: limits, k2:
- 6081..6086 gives 0.152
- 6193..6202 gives 0.180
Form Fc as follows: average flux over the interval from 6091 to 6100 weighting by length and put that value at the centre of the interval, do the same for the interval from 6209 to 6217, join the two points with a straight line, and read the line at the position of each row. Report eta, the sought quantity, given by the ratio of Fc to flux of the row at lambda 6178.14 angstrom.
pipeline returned 1.11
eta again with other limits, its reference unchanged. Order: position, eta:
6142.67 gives 0.97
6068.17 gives 0.95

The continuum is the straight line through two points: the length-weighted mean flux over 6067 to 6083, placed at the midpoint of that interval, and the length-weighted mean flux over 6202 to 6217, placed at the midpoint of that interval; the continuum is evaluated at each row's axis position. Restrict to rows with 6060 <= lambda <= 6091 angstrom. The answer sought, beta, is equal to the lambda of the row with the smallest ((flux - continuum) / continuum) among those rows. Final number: 6089.16 angstrom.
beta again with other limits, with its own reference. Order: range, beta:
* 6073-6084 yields 6082.15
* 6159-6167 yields 6159.67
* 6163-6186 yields 6178.14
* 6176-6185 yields 6178.14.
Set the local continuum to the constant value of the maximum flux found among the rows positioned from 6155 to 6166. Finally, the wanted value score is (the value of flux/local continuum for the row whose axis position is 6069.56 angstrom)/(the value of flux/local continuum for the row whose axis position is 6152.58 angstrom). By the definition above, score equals 1.19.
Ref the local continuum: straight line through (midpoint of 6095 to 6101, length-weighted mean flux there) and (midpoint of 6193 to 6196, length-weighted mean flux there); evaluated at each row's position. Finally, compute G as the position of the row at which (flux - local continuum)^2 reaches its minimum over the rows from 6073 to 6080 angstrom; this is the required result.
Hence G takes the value 6077.95 angstrom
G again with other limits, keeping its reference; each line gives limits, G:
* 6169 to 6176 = 6169.61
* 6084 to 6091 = 6084.96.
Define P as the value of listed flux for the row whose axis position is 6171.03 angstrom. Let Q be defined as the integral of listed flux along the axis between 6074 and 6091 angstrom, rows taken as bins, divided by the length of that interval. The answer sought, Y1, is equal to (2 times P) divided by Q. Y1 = 2.18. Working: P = 17.09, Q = 15.7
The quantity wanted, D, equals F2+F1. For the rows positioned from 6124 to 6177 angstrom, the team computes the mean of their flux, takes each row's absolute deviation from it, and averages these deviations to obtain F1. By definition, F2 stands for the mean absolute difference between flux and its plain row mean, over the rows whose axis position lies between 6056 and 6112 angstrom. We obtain 2.3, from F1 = 1.0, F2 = 1.28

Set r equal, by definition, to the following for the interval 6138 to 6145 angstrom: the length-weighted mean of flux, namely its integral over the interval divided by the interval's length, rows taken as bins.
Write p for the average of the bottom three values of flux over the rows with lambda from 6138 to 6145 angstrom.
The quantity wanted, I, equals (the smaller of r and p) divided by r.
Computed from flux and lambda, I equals 0.950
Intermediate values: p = 15.8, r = 16.6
